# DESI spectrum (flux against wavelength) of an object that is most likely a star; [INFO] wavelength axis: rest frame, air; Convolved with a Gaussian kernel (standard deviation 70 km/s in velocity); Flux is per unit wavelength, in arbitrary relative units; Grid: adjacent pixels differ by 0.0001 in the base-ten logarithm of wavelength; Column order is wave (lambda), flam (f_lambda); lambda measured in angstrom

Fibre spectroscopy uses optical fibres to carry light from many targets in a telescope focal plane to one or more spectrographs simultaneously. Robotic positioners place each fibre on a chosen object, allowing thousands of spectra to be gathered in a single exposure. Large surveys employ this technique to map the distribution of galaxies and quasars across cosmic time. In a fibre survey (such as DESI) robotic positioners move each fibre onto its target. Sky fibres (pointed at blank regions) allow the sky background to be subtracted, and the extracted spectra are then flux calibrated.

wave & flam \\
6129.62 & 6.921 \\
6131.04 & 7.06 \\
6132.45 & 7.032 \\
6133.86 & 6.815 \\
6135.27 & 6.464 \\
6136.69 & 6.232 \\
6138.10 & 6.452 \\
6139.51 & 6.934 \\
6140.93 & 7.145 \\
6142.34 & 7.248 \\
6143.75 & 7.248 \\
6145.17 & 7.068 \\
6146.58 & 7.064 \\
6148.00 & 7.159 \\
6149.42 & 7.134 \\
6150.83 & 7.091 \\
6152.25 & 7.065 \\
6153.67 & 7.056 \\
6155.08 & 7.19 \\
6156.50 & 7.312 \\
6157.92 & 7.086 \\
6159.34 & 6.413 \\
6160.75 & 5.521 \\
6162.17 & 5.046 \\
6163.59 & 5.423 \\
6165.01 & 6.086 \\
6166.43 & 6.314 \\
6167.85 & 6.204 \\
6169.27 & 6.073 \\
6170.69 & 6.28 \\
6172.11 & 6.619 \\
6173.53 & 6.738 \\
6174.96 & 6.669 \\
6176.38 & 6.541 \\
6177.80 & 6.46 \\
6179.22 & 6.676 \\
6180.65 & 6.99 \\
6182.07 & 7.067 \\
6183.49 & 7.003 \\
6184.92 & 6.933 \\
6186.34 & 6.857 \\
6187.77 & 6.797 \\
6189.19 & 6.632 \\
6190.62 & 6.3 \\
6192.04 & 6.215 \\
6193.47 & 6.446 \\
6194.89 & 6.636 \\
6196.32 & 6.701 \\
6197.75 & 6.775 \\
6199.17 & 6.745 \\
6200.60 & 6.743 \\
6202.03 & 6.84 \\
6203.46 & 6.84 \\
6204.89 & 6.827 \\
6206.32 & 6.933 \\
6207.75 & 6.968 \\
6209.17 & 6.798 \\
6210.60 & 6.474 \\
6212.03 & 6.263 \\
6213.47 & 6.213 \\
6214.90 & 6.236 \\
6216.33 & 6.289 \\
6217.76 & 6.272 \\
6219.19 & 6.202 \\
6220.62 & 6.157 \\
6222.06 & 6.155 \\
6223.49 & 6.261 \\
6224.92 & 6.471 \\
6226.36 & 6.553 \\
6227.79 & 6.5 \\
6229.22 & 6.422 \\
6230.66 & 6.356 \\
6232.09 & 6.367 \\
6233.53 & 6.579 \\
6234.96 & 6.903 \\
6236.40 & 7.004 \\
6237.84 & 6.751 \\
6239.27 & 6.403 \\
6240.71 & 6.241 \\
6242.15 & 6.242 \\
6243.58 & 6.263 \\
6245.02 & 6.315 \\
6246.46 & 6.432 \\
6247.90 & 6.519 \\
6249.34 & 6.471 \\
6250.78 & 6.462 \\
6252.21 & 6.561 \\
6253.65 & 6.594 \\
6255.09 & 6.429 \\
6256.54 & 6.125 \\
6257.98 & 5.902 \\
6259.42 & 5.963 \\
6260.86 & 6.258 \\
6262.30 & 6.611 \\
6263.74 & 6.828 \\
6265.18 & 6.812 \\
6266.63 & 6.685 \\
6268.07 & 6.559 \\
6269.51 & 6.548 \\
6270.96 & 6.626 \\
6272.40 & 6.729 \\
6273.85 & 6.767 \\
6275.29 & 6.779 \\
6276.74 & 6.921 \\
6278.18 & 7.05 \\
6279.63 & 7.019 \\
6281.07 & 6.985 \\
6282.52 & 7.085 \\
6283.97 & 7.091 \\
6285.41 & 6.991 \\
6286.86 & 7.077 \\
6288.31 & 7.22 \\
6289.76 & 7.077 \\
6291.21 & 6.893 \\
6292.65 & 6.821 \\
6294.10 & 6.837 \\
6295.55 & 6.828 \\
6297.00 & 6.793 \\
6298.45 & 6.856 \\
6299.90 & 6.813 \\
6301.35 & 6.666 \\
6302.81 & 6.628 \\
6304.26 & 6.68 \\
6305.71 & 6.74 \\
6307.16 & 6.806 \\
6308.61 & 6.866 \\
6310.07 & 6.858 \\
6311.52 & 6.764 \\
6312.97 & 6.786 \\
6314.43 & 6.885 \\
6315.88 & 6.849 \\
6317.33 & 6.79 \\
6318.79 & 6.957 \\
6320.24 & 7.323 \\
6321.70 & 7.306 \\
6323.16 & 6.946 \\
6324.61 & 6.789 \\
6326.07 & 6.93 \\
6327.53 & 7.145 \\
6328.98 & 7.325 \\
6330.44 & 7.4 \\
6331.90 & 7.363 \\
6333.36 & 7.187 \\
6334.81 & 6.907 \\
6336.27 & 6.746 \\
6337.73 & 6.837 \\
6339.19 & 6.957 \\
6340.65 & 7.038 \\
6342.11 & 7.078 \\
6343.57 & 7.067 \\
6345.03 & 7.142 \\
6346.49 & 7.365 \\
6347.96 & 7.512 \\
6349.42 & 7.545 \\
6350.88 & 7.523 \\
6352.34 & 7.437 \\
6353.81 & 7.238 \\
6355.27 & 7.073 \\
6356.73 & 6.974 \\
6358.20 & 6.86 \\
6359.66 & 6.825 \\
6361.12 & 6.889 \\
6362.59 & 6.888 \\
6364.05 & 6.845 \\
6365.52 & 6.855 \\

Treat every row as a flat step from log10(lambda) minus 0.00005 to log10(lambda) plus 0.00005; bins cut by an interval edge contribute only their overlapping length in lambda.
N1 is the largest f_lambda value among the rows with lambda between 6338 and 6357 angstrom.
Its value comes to 7.545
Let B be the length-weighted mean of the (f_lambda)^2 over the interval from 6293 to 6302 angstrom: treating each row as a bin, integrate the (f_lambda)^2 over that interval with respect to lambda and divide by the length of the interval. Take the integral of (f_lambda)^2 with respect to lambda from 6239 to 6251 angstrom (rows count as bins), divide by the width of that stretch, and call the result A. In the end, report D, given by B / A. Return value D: 1.14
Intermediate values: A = 40.5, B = 46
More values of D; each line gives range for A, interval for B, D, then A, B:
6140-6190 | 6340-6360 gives 1.15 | 45.1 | 52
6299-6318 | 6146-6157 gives 1.11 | 46.0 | 51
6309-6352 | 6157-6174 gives 0.76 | 50.2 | 38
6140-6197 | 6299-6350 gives 1.10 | 44.7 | 49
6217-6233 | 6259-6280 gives 1.11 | 40.2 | 45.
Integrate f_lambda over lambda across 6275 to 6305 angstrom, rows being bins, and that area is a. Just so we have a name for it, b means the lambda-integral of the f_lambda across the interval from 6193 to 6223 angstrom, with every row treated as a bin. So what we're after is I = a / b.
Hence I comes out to 1.06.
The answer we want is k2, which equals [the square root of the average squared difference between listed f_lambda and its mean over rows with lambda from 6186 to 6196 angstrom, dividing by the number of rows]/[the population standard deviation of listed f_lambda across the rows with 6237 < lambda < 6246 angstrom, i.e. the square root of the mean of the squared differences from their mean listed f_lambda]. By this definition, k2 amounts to 1.3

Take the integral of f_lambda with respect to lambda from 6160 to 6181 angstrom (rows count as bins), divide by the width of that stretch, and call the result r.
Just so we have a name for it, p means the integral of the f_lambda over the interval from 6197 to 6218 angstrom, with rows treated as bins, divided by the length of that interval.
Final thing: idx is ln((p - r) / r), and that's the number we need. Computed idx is -2.77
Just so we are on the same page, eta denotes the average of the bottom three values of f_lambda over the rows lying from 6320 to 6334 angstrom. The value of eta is 6.89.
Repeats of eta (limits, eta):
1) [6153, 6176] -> 5.33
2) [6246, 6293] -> 6.00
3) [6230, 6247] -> 6.25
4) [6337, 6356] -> 6.94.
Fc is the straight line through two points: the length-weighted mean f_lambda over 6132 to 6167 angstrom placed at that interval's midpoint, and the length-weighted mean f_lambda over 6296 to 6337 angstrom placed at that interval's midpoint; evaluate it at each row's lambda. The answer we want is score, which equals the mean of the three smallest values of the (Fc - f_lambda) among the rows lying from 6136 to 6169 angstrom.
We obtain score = -0.57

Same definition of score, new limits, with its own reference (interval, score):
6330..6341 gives -0.36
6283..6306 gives -0.24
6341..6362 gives -0.55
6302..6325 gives -0.26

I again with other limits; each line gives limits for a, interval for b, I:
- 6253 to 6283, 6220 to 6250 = 1.03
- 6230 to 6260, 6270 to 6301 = 0.90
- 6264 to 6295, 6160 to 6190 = 1.11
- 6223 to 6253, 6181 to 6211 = 0.96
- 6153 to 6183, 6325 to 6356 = 0.87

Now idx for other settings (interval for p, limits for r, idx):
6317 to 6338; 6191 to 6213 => -2.80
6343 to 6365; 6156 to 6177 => -1.98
